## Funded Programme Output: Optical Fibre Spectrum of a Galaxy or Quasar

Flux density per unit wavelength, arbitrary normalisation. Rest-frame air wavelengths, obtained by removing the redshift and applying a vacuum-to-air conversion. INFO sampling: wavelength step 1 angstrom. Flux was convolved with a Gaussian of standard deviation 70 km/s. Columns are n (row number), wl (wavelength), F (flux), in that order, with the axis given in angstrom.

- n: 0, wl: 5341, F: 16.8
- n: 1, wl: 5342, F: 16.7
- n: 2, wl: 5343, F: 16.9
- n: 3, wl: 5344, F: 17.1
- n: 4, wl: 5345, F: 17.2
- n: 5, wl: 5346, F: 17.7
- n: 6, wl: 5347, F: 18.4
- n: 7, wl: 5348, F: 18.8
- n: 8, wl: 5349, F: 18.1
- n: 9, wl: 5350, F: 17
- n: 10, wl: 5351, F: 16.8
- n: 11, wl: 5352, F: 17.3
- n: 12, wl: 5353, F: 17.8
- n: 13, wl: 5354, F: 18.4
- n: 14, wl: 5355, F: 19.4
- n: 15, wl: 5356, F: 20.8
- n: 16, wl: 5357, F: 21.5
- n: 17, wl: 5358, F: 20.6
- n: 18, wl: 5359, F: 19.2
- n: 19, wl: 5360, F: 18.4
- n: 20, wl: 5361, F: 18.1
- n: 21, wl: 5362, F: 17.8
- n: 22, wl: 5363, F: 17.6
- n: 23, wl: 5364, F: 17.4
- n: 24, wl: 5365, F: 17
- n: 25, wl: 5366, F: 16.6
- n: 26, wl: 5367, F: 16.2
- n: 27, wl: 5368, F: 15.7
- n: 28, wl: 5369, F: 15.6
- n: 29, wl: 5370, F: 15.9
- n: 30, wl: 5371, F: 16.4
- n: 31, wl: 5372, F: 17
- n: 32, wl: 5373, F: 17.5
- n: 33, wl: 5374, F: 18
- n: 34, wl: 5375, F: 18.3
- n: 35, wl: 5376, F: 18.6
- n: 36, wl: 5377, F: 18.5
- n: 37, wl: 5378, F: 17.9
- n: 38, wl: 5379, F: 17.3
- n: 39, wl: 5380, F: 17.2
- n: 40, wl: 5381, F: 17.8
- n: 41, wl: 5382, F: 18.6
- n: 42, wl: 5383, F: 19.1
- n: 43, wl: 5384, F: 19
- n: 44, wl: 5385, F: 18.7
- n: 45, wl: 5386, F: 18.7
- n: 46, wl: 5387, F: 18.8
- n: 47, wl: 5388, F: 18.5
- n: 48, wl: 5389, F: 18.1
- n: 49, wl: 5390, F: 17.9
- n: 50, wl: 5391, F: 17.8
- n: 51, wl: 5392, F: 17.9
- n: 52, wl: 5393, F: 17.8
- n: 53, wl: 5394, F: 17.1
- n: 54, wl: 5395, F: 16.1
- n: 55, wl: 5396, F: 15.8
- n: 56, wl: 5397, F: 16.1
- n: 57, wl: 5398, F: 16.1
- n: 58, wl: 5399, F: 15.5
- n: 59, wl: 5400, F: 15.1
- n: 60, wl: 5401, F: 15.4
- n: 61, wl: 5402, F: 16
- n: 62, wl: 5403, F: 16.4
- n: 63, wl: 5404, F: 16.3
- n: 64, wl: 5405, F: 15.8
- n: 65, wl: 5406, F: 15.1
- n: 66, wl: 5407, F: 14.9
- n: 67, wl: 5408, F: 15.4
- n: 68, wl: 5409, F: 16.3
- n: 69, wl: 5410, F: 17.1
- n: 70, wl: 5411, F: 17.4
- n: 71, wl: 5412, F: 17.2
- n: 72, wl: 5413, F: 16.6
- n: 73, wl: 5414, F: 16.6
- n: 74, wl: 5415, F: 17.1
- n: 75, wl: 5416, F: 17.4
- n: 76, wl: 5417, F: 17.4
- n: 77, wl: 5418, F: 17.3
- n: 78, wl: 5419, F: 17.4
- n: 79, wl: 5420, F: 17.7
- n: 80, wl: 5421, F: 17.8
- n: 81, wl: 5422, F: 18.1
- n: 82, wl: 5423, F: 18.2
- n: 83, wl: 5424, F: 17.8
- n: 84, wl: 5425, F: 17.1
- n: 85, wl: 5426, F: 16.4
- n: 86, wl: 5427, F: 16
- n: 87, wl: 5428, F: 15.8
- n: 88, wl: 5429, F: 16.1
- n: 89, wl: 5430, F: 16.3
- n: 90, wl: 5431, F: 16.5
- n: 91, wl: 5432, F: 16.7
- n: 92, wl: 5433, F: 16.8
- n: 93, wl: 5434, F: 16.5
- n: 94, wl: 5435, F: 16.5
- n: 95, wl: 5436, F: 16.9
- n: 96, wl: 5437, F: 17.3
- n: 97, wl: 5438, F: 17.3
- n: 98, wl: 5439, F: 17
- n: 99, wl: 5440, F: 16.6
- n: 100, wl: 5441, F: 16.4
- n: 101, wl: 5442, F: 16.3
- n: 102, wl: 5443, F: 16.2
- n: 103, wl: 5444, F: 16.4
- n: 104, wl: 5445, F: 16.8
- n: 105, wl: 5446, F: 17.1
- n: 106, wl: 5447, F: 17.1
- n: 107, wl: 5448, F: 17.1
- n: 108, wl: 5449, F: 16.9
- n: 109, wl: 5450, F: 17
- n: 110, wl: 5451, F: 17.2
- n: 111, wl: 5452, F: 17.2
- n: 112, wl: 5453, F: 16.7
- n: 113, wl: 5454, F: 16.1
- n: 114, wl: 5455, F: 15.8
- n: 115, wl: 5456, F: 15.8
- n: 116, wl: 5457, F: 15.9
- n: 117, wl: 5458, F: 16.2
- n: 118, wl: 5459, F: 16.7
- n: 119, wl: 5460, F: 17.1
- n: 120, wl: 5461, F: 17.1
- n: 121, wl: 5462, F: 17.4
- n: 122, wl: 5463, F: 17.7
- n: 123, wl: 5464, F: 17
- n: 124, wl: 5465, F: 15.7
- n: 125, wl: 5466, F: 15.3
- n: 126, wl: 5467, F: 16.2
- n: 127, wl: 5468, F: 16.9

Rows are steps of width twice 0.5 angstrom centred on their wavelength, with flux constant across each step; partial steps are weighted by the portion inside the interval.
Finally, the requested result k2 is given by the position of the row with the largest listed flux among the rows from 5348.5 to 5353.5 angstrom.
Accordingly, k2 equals 5349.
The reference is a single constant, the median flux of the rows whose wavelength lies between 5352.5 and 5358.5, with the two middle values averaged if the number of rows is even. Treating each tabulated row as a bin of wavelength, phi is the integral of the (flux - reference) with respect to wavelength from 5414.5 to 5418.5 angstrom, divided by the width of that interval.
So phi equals -2.70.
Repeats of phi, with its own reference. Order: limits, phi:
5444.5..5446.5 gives -3.05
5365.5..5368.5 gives -3.83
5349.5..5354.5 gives -2.54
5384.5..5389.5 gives -1.44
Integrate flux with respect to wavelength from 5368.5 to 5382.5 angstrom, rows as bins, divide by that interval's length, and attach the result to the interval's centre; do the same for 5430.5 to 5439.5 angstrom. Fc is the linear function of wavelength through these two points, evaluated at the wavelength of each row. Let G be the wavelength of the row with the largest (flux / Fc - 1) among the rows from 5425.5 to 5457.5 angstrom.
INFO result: 5452 angstrom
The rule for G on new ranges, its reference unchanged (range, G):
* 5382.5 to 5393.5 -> 5383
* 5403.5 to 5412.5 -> 5411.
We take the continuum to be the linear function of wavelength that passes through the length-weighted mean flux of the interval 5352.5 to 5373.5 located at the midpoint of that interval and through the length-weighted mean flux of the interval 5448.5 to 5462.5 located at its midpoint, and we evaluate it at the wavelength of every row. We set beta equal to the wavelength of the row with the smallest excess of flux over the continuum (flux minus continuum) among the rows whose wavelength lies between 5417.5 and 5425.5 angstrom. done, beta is 5425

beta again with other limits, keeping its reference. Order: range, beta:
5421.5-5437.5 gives 5428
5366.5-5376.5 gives 5369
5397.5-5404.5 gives 5400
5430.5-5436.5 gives 5431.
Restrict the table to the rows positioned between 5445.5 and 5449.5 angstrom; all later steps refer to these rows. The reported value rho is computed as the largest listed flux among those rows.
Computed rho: 17.1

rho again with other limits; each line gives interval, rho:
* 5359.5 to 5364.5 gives 18.4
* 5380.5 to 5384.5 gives 19.1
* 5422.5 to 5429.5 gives 18.2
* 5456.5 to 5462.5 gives 17.4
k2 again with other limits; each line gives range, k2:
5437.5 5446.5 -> 5438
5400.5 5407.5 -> 5403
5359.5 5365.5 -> 5360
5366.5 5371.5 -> 5371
